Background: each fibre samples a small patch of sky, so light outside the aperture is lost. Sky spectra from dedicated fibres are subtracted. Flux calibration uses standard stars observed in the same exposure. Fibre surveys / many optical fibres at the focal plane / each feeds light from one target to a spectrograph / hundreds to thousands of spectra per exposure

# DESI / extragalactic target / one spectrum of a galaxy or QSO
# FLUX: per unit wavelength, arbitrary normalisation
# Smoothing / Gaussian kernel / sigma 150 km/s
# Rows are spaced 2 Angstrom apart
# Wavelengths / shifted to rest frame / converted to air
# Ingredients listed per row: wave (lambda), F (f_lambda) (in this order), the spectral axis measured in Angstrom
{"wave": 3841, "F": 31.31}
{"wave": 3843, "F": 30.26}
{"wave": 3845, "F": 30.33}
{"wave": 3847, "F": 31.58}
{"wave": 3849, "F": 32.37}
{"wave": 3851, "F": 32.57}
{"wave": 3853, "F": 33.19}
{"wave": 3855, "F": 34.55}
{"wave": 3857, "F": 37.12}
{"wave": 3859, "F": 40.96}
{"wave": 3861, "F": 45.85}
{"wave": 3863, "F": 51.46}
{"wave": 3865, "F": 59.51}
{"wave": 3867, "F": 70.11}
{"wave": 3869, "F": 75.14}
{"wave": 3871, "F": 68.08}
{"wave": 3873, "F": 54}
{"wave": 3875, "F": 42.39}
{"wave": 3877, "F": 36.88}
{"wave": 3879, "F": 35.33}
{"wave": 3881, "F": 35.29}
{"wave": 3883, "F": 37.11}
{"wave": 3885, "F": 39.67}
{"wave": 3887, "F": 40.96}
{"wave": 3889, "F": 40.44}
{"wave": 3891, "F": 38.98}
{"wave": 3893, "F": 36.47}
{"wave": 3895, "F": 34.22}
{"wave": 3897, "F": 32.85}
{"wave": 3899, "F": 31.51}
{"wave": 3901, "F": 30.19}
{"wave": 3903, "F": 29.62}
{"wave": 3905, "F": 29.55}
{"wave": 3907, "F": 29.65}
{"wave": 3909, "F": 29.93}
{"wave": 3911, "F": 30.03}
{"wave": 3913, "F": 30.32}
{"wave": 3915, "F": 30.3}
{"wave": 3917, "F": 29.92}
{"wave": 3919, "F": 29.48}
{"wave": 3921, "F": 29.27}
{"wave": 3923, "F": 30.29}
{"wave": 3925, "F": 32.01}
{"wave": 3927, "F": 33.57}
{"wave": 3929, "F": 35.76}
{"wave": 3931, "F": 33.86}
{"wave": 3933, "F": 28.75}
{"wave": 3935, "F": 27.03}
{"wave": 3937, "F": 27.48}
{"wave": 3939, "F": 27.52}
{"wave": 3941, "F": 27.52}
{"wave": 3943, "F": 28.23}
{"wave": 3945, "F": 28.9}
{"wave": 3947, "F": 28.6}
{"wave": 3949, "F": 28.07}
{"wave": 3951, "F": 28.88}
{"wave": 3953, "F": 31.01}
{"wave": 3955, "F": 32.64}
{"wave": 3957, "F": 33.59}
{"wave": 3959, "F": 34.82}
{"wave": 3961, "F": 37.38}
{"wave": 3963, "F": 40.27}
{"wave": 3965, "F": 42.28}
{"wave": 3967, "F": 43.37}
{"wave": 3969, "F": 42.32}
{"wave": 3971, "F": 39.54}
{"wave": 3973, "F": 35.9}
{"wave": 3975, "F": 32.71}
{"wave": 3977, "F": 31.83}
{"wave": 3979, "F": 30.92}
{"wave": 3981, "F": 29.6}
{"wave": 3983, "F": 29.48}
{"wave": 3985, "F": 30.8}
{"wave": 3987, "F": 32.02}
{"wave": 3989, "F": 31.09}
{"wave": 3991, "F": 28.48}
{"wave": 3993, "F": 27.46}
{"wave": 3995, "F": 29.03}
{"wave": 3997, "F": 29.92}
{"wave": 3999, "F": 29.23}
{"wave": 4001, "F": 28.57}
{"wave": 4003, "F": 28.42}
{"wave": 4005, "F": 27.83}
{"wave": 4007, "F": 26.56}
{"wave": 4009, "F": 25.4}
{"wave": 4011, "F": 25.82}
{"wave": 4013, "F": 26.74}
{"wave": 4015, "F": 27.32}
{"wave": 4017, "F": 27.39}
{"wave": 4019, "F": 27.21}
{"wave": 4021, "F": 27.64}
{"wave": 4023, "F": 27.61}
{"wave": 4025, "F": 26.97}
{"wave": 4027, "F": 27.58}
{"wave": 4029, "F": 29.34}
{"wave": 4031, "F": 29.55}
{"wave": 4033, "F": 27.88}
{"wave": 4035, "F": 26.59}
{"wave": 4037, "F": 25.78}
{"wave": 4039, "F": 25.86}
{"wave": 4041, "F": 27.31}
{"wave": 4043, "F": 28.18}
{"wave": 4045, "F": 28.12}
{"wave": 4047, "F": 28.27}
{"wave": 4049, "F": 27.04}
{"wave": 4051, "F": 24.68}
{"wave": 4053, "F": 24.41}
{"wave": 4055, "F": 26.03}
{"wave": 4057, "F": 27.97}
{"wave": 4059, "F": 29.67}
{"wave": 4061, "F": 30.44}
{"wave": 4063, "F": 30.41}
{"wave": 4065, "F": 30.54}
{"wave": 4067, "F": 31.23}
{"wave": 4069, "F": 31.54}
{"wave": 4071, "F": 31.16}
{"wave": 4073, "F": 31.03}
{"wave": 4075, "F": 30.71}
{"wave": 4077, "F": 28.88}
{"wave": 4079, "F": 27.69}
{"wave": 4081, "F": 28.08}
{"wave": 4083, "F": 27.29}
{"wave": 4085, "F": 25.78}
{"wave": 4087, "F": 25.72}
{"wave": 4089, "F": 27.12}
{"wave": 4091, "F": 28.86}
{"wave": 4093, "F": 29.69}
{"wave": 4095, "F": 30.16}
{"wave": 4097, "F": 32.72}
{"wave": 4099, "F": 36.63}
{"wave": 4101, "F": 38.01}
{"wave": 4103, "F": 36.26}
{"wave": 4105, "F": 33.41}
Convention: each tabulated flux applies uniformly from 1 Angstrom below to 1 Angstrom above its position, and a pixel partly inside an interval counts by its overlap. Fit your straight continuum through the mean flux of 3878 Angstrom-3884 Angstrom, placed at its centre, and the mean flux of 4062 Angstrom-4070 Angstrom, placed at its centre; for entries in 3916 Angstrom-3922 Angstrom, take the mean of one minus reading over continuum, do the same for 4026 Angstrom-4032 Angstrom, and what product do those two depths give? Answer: 0.015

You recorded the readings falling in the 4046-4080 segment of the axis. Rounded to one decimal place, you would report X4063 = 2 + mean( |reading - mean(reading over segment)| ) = 3.9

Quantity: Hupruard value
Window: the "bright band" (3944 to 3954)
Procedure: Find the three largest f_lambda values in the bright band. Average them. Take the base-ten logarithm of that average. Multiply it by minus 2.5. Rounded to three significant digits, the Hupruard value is -3.68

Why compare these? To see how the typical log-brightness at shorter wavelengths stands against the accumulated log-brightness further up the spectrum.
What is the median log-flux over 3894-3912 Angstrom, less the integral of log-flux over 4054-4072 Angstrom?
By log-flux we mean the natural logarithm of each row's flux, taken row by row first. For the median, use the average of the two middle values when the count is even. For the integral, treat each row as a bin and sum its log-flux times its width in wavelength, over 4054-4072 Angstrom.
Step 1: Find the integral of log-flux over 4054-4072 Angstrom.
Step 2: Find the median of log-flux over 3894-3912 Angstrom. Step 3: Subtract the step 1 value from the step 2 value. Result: -57.7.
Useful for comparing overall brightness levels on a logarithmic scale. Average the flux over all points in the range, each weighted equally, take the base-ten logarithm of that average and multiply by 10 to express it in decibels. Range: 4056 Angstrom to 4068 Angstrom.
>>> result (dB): 14.8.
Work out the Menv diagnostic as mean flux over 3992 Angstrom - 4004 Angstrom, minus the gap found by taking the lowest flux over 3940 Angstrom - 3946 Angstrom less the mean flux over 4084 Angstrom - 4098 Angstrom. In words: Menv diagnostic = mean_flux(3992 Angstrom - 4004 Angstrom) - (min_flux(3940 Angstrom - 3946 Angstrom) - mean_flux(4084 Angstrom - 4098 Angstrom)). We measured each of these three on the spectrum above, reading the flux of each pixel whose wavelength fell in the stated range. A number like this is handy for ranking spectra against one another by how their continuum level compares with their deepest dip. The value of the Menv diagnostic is 29.8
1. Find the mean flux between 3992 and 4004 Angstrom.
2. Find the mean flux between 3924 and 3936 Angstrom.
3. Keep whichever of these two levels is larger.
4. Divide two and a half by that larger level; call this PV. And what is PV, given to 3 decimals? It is 0.079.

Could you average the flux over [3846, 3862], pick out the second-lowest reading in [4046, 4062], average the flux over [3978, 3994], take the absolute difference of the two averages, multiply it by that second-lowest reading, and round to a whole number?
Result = 149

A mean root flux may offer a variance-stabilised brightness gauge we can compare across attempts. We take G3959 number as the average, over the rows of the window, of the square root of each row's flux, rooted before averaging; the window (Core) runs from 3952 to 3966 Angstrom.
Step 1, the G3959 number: 6.0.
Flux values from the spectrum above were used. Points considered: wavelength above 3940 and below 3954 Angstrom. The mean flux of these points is 28.7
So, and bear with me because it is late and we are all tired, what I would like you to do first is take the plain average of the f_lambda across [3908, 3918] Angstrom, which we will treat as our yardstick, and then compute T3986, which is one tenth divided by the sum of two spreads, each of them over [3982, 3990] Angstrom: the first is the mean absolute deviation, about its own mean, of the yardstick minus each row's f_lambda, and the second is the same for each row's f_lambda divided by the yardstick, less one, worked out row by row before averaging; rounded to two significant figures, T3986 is 0.14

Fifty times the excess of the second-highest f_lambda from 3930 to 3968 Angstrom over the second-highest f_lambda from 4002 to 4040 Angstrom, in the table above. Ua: 647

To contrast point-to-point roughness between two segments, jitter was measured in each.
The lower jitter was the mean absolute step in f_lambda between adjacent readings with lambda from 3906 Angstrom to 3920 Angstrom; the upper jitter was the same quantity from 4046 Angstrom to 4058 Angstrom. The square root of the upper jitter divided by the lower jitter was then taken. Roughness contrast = 2.4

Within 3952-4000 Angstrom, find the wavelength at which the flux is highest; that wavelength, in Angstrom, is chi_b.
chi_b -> 3967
